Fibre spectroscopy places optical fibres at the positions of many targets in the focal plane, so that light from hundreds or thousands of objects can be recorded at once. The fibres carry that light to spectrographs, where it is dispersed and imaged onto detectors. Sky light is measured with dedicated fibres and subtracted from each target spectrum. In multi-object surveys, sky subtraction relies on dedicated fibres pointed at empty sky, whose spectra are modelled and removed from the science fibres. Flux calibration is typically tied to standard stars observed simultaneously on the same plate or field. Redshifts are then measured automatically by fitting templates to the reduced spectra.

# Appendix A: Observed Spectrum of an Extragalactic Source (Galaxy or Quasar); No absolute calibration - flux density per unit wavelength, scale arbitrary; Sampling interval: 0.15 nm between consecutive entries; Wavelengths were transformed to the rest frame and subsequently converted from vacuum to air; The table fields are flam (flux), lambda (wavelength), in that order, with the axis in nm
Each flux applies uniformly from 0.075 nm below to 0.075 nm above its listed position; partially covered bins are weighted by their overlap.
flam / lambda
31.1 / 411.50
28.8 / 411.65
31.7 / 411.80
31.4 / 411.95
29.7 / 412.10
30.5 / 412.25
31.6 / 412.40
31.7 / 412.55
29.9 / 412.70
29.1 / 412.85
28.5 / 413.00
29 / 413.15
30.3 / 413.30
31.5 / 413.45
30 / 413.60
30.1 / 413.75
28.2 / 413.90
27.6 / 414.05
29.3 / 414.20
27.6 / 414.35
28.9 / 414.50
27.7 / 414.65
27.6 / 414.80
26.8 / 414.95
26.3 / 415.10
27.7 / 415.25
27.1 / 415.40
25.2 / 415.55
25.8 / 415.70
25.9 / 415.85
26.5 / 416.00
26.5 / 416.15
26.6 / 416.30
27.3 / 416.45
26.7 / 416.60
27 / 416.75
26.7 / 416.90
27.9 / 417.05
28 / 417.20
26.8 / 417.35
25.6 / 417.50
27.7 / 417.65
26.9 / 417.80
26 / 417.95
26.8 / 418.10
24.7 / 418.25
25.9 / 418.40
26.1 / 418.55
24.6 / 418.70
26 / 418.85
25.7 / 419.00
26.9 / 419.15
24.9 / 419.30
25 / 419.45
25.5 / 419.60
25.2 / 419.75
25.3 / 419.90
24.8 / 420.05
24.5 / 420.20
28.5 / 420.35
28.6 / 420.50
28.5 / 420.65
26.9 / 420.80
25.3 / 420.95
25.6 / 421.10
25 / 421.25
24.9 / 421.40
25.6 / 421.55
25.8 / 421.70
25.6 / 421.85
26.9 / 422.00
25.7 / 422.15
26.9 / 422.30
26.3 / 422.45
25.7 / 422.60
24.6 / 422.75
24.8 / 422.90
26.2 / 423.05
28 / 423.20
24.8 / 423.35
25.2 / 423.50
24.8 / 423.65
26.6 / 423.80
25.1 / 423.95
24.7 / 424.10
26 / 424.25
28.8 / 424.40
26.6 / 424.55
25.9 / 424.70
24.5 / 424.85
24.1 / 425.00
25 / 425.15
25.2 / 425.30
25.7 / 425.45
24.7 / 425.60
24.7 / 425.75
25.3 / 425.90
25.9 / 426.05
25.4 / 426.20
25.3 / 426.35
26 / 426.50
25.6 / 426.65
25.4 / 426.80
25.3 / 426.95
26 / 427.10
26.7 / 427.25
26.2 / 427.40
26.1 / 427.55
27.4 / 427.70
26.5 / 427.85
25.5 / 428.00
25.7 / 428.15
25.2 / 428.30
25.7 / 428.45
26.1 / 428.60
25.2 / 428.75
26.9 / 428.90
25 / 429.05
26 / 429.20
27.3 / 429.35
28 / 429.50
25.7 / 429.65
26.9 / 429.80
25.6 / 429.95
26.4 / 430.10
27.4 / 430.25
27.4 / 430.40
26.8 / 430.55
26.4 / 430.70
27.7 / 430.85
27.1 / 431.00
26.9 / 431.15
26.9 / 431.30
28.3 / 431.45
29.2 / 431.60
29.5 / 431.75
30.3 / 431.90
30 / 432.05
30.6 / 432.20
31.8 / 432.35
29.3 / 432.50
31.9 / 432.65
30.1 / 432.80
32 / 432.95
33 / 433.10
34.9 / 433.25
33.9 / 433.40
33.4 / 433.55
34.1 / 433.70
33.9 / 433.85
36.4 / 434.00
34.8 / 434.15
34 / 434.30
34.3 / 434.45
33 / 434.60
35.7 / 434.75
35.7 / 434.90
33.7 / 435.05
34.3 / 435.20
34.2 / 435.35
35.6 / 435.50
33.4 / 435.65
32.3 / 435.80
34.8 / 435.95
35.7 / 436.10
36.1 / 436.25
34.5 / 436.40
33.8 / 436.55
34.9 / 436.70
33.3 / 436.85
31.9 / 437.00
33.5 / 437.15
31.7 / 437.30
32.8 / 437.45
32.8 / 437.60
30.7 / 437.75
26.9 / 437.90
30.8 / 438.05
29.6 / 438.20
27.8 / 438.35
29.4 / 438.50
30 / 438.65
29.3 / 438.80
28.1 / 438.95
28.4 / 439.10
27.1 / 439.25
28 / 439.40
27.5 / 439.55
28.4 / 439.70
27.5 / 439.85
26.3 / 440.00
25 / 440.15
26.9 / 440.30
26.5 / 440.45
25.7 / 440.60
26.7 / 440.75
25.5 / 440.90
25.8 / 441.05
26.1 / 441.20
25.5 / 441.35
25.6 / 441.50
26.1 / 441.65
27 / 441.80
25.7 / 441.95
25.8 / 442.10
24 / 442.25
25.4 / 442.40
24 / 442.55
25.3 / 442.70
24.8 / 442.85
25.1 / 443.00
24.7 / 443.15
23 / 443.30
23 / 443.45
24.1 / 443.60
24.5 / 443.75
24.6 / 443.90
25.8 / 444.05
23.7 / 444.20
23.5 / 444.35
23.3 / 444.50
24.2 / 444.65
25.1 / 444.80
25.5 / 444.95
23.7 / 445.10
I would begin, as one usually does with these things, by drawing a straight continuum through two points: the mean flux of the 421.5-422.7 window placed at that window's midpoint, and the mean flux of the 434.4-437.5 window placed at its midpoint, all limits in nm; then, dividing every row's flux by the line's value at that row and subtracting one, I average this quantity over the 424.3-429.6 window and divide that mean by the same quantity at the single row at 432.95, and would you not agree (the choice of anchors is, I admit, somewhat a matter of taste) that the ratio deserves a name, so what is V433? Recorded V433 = 10.2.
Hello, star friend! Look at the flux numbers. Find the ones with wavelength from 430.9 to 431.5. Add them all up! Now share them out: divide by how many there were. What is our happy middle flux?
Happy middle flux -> 27.3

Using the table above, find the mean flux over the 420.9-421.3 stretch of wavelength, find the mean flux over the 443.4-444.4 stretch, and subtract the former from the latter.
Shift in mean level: -1.1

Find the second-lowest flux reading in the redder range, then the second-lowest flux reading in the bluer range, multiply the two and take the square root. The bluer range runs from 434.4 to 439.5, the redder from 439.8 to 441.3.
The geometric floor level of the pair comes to 26.3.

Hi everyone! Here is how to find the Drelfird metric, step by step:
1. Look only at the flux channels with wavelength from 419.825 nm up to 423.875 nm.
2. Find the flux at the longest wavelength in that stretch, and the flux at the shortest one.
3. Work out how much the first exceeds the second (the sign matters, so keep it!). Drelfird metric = 1.3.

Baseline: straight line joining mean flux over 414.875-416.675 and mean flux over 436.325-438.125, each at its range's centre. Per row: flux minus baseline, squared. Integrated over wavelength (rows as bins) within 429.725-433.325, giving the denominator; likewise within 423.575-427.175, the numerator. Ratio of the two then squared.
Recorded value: 3.3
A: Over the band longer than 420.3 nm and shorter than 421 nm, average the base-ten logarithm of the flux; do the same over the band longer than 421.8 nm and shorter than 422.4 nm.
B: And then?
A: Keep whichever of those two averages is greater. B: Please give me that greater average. 1.44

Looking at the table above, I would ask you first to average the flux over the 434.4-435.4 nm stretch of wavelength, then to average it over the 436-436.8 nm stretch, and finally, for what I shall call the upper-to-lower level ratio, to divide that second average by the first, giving 1.02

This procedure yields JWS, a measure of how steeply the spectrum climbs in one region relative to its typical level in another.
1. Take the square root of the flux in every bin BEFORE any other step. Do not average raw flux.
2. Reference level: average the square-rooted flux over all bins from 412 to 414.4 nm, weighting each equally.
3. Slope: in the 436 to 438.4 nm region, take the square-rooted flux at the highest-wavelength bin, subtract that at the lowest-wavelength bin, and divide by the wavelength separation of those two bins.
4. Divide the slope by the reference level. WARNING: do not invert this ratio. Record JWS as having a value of -0.057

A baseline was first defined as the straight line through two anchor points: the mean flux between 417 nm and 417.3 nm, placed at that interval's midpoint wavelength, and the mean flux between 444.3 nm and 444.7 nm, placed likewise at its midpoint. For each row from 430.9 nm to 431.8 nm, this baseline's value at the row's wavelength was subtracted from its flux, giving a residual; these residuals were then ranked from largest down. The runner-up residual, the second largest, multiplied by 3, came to 11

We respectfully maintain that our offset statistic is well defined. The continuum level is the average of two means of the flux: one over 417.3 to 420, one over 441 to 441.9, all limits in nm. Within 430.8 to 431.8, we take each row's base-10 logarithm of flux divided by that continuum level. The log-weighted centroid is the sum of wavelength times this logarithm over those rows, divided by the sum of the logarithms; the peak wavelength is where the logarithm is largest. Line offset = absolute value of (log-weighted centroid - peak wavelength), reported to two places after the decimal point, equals 0.34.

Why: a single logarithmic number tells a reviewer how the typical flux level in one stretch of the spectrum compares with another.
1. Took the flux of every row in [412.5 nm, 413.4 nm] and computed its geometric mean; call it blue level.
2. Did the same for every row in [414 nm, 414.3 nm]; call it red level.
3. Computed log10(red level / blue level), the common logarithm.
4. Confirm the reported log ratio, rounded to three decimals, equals -0.019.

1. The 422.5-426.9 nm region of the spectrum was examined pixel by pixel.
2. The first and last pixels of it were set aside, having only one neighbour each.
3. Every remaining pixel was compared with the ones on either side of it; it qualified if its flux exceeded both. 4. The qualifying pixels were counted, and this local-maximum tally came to 7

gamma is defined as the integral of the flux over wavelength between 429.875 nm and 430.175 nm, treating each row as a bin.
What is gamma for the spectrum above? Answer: 7.80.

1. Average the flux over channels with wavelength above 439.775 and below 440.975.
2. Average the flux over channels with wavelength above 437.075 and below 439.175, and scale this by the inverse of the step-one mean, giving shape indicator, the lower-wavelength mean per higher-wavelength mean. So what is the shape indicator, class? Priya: 1.15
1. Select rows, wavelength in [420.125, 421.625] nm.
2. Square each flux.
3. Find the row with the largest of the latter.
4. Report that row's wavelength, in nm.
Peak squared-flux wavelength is 420.50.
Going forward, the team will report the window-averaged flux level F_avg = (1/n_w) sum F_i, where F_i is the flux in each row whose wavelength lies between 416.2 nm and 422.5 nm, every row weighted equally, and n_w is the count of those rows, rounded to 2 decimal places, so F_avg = 26.22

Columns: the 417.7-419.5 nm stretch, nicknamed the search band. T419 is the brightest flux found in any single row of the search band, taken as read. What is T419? 26.9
